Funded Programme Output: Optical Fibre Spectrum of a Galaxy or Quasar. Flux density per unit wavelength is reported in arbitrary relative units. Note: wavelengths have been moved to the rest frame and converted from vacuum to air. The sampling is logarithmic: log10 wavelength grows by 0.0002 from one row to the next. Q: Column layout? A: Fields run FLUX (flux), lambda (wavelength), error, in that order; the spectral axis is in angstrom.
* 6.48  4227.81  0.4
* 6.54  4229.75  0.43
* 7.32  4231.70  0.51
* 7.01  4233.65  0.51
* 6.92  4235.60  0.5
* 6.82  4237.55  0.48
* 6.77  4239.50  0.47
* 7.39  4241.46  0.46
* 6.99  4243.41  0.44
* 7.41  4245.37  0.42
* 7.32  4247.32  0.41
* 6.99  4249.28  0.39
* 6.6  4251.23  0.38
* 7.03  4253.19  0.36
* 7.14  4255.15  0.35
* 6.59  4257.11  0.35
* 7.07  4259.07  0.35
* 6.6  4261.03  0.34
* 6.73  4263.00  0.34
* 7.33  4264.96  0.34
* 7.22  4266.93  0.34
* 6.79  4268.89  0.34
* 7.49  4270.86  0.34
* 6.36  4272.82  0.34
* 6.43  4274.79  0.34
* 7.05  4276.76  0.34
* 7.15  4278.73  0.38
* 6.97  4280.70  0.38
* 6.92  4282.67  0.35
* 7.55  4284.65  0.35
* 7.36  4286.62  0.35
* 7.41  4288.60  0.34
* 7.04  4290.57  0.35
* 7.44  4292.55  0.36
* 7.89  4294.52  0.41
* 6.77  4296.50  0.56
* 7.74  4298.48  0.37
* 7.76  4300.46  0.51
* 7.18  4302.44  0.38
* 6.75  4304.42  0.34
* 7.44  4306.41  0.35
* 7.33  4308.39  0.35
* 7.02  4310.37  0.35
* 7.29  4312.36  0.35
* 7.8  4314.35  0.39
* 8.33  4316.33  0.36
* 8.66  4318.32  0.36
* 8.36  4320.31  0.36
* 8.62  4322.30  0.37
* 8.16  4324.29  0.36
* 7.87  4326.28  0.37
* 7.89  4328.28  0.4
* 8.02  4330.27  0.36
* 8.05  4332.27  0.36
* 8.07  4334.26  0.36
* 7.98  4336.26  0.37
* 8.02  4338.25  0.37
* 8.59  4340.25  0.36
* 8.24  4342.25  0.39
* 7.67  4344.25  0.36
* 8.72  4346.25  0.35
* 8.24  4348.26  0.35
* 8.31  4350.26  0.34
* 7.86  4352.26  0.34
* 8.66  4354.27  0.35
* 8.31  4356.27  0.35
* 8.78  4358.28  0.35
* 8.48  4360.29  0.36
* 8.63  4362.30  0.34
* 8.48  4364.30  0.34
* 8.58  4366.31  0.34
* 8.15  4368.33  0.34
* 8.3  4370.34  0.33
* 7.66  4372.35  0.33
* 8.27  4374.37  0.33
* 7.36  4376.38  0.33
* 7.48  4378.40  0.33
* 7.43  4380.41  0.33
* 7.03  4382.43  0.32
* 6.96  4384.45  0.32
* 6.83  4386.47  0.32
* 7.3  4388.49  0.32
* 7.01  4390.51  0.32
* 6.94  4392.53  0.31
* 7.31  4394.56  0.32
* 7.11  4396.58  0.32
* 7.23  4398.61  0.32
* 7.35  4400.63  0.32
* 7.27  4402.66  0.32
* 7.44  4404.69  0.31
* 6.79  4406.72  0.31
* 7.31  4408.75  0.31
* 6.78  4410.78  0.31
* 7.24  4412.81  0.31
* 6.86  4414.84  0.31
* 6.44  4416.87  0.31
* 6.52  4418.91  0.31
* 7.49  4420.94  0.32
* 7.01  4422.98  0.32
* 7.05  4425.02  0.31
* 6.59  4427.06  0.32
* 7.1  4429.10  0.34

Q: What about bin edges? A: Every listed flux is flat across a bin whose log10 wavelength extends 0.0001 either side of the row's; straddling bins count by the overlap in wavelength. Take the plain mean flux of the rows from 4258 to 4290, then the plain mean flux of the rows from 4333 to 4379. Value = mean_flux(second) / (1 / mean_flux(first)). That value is 57.7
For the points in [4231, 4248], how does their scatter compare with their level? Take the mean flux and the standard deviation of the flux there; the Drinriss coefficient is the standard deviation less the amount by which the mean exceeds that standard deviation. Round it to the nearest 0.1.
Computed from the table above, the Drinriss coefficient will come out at -6.6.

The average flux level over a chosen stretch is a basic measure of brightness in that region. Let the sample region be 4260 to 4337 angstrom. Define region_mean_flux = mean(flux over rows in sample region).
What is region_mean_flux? 7.5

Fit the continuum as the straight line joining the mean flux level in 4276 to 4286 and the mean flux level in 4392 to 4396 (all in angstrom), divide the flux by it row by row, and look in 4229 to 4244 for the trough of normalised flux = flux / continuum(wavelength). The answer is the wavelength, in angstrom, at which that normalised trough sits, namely 4229.75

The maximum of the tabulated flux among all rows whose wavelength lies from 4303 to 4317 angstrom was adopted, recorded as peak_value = 8.33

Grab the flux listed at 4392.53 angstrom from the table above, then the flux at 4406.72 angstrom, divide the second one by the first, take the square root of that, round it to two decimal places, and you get 0.99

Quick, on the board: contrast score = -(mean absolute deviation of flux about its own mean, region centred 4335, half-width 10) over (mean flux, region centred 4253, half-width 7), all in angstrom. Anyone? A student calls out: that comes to -0.023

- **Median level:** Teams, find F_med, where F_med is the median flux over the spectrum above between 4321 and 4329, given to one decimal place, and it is 8.0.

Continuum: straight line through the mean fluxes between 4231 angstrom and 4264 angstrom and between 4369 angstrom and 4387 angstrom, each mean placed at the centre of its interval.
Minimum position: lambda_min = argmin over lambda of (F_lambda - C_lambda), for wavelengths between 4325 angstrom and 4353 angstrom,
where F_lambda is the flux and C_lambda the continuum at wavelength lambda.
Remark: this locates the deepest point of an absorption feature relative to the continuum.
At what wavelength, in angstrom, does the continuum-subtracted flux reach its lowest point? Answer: 4344.25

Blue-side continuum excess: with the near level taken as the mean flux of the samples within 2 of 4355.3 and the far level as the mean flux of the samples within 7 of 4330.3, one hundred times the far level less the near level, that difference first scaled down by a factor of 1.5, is -32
